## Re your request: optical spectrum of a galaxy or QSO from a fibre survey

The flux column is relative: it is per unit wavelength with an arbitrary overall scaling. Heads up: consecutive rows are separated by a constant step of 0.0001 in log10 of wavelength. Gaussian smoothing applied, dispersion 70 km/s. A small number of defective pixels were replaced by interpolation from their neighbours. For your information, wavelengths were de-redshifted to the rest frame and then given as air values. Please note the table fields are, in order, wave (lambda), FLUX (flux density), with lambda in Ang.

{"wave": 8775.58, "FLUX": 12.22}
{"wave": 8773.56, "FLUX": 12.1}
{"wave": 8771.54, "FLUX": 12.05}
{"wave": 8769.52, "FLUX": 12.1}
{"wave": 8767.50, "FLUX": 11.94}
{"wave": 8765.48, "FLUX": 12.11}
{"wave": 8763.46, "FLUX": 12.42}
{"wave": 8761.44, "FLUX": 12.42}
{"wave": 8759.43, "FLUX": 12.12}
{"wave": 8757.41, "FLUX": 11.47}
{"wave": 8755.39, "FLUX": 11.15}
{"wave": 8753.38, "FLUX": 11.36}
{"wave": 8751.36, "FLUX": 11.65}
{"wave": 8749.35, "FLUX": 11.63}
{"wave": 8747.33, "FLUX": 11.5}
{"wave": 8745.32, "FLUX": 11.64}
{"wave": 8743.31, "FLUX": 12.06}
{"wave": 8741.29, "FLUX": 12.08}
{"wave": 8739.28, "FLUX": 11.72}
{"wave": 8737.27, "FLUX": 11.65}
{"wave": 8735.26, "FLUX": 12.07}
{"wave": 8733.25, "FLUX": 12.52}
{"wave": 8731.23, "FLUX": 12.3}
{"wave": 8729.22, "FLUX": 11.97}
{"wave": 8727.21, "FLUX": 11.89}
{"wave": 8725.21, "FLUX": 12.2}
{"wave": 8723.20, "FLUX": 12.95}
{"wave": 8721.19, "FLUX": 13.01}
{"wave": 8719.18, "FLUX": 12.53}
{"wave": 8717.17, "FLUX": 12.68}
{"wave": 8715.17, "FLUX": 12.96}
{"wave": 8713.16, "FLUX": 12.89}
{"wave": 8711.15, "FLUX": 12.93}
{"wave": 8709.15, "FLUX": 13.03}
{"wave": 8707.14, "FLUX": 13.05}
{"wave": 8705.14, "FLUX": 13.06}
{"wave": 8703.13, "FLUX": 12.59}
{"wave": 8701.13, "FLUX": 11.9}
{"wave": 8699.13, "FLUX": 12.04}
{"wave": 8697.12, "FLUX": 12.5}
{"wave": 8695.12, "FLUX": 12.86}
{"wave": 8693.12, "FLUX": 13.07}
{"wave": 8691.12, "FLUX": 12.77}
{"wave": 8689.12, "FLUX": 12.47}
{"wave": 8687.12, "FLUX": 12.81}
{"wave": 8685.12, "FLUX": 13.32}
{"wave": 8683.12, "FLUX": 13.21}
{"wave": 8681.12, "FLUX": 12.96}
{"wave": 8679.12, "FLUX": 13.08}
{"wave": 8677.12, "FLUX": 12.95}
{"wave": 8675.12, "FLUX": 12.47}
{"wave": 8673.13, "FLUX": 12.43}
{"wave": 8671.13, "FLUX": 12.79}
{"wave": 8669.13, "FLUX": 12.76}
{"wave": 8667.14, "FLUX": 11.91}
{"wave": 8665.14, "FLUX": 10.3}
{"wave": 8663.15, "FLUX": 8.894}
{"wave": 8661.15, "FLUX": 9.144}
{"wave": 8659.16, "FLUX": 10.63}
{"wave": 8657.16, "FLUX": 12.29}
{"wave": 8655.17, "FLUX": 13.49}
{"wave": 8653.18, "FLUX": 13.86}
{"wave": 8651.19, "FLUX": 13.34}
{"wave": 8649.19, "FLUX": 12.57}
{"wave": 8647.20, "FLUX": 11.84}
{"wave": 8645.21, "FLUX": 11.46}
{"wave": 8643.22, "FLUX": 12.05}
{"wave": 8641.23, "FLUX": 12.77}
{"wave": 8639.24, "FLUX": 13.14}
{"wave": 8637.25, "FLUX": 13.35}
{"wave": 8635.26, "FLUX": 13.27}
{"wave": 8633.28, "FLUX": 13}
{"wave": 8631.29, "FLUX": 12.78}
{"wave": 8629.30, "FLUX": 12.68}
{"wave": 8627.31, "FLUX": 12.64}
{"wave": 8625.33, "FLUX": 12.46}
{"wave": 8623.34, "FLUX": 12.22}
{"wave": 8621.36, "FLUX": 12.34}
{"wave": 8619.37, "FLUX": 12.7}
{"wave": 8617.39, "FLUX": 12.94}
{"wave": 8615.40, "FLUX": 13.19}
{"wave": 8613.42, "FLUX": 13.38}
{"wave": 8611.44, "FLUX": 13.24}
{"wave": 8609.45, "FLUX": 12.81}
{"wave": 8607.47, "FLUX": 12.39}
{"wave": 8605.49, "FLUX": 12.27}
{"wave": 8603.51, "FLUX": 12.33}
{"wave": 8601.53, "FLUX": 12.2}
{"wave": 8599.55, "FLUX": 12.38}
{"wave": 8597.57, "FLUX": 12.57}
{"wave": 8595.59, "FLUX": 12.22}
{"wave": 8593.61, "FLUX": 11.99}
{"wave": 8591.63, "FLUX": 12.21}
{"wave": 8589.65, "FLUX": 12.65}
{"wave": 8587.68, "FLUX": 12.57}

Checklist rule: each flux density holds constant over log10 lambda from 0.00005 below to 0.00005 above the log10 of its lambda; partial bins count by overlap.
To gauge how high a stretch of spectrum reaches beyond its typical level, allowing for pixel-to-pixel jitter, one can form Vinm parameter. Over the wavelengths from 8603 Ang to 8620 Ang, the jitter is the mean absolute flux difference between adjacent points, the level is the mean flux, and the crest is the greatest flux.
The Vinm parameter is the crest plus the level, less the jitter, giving 26.0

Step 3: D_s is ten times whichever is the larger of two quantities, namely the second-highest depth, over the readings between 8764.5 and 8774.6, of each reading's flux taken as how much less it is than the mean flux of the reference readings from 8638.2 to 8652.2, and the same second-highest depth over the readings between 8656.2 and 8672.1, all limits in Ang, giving 33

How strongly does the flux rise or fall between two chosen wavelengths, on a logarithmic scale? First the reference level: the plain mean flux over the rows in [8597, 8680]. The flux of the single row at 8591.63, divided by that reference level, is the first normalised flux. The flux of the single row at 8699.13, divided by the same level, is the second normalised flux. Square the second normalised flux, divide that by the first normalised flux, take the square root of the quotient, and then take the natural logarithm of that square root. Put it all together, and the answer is -0.022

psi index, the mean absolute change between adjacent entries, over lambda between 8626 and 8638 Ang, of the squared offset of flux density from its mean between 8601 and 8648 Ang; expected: 0.10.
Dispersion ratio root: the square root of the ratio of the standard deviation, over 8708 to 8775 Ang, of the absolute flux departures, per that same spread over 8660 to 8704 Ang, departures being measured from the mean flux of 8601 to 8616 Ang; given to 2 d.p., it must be 0.61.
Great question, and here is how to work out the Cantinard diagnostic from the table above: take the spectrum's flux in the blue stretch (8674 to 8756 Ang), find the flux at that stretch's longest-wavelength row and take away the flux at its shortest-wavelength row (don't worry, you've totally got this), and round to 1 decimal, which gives -1.3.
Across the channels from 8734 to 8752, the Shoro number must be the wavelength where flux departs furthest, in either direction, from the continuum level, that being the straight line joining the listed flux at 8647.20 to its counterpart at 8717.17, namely 8747.33 Ang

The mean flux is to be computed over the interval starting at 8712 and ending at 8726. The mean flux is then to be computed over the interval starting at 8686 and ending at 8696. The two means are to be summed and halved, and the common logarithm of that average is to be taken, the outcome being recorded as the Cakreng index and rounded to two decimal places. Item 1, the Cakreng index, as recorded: 1.11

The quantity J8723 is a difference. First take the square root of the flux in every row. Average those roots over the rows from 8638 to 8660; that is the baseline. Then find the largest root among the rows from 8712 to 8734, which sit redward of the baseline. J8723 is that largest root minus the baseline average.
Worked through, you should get 0.07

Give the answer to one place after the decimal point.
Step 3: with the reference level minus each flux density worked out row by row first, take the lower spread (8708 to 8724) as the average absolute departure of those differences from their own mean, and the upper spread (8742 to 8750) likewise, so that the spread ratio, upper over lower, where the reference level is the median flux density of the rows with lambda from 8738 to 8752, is 1.3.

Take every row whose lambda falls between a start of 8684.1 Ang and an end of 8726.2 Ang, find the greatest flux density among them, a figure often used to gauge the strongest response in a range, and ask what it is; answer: 13.32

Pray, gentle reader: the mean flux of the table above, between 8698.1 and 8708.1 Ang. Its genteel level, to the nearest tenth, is 12.5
